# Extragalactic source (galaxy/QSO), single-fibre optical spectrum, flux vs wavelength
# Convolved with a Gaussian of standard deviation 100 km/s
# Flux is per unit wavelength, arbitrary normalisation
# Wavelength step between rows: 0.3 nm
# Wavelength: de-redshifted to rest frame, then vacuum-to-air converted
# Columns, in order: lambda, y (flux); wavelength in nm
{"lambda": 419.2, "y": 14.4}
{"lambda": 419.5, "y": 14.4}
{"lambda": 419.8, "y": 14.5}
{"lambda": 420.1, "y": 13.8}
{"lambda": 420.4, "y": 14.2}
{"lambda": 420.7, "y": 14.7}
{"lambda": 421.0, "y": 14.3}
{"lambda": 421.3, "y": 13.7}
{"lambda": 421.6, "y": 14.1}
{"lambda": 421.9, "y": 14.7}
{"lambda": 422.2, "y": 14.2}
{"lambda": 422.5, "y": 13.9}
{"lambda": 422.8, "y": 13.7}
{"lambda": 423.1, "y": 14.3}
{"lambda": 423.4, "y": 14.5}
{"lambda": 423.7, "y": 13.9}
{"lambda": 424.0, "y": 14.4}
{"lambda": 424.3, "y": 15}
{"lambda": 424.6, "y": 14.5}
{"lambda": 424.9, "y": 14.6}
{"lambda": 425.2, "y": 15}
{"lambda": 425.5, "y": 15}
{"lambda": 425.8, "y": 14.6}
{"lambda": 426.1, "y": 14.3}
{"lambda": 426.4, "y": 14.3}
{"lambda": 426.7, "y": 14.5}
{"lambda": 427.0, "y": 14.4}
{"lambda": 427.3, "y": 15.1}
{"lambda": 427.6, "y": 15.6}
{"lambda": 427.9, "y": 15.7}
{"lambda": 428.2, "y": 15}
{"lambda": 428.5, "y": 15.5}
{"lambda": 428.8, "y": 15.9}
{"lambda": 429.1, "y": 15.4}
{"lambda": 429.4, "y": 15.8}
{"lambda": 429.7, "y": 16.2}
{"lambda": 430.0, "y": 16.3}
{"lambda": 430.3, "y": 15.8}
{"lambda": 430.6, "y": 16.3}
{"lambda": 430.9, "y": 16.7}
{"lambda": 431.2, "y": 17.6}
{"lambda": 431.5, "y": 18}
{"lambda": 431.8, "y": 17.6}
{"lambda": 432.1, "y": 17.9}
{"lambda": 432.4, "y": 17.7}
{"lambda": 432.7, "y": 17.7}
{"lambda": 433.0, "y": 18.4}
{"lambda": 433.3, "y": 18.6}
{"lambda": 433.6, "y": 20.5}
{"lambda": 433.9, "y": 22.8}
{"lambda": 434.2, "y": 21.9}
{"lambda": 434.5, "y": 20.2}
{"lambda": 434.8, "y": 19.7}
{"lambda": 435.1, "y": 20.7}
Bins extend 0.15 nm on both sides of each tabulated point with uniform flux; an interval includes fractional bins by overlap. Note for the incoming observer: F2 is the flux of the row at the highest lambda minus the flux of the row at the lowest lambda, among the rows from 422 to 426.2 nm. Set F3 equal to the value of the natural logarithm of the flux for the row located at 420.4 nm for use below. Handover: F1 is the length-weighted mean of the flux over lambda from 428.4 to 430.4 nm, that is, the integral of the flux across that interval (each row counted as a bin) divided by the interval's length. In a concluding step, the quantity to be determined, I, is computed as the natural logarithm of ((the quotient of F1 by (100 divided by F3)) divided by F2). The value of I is 1.4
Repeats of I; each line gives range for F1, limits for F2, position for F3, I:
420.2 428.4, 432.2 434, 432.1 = -2.5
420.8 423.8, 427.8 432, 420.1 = -1.6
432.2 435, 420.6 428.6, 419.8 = -0.4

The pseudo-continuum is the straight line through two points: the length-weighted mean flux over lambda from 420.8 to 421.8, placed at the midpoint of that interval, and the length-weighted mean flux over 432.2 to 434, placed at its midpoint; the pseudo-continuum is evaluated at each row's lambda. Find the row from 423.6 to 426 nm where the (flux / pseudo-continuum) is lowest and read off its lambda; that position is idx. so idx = 425.8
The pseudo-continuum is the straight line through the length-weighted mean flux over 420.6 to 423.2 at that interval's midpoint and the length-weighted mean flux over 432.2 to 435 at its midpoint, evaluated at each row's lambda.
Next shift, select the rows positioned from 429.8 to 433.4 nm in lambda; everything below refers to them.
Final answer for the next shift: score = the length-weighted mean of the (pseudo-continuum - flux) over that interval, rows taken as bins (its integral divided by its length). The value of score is 1.4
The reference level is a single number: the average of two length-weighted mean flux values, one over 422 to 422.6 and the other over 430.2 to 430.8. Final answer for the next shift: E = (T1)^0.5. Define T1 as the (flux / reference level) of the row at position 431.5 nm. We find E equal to 1.09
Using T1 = 1.19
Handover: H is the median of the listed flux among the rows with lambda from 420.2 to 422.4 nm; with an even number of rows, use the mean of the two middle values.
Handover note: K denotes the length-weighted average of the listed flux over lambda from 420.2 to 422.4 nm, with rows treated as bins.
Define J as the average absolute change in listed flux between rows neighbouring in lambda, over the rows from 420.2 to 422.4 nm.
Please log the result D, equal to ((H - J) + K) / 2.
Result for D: 14.0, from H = 14.2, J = 0.500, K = 14.3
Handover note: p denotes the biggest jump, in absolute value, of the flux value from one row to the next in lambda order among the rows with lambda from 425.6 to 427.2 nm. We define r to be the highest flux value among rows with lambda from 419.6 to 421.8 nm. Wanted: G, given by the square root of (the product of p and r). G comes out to 2.10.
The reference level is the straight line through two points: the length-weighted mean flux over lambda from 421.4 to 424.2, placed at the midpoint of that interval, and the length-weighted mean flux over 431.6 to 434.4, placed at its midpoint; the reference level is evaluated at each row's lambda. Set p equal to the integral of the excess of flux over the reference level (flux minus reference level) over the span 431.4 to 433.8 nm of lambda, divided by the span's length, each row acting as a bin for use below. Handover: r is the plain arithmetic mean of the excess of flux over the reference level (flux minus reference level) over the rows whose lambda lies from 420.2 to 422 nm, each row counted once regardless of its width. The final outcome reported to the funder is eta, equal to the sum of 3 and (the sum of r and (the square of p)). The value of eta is 4.3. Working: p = -0.6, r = 0.9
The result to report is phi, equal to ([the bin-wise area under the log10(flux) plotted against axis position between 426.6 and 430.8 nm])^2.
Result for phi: 25.1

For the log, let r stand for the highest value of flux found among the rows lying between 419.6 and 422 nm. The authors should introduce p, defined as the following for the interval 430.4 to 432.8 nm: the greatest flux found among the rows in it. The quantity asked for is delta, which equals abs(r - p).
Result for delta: 3.3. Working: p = 18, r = 14.7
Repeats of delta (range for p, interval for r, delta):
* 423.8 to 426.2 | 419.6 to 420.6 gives 0.5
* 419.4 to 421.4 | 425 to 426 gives 0.3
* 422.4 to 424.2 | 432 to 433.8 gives 6.0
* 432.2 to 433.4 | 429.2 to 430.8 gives 2.3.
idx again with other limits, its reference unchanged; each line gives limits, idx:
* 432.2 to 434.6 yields 432.7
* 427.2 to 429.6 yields 428.2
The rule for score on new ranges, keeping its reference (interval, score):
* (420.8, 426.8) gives 0.7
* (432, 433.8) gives 0.8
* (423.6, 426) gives 0.9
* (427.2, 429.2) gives 1.7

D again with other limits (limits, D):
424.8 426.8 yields 14.5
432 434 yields 18.3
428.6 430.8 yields 15.7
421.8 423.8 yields 14.0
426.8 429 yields 15.2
